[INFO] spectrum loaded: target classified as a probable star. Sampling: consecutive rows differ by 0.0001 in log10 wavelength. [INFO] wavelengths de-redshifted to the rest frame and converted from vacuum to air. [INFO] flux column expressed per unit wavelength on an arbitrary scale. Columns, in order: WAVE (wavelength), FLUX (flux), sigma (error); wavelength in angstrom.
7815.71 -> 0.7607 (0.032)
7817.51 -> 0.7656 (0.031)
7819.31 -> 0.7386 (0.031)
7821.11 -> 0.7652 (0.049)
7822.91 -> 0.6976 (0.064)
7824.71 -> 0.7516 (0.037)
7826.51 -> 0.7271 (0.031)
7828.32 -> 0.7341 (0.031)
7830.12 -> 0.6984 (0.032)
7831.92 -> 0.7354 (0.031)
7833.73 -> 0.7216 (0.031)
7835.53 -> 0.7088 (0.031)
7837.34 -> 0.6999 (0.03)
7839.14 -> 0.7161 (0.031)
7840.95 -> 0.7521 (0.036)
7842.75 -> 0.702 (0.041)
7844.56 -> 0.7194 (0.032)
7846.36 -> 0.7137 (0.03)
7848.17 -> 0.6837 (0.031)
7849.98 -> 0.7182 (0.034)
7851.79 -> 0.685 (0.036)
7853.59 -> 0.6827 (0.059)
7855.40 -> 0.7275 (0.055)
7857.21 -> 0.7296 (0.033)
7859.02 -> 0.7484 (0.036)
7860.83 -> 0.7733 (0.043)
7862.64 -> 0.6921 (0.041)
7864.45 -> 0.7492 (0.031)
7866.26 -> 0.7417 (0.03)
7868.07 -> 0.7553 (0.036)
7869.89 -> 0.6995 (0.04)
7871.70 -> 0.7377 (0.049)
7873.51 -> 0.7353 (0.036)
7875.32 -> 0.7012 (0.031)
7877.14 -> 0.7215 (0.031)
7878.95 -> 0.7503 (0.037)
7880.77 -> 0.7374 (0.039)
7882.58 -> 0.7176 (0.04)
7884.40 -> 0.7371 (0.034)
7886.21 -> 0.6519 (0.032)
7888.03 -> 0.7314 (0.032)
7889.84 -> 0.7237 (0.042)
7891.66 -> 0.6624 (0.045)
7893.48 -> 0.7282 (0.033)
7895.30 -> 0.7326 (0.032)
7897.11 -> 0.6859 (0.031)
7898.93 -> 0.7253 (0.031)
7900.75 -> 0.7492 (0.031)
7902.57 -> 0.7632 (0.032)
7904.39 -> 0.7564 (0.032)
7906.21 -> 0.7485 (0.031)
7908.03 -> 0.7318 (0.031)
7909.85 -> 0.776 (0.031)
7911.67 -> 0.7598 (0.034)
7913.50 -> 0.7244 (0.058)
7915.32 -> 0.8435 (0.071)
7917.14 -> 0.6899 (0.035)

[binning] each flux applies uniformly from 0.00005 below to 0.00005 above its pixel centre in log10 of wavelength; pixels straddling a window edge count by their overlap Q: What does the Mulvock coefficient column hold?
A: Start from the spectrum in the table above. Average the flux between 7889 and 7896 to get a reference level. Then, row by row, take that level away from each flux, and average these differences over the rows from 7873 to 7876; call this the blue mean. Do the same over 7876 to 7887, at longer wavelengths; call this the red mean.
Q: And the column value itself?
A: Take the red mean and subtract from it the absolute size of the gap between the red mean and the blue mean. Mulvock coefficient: 0.007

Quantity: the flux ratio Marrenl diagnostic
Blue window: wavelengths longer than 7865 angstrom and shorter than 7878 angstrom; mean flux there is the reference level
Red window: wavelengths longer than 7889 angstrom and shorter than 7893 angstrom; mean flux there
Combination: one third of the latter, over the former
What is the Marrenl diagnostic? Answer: 0.318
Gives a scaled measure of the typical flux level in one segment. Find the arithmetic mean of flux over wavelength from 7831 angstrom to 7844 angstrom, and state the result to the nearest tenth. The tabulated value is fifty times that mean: 36.0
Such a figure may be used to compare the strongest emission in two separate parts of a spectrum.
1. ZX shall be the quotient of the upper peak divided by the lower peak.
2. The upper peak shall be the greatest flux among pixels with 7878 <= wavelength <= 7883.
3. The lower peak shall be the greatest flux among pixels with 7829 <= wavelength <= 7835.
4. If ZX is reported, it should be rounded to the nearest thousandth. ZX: 1.020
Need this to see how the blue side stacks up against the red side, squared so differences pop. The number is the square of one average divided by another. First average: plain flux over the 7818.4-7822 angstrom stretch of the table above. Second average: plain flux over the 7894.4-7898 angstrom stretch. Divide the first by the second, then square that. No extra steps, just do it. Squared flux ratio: 1.12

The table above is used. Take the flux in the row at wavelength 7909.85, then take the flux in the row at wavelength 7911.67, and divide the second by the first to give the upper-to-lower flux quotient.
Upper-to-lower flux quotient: 0.979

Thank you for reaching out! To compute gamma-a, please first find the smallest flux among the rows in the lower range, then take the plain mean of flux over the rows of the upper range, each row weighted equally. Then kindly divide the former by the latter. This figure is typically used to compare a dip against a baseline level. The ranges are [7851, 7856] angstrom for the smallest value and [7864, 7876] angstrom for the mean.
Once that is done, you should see 0.93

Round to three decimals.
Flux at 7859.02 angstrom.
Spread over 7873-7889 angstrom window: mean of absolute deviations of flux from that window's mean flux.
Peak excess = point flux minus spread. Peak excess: 0.728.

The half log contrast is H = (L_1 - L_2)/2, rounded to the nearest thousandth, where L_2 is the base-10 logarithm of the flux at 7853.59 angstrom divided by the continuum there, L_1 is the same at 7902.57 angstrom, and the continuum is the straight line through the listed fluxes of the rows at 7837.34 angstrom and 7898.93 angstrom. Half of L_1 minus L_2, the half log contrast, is 0.018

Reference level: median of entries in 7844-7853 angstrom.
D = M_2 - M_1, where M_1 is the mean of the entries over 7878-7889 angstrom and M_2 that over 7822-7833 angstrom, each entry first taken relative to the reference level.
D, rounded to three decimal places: 0.003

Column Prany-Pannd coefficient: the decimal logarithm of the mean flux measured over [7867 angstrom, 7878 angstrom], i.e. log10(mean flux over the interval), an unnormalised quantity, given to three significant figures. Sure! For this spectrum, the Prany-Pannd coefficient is -0.140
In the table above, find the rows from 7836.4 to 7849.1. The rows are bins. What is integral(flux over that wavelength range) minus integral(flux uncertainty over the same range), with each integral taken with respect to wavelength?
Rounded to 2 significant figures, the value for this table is 8.6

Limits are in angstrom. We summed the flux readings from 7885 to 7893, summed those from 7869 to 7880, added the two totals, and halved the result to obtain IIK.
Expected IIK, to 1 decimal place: 3.6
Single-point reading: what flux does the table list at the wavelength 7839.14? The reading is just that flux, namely 0.7161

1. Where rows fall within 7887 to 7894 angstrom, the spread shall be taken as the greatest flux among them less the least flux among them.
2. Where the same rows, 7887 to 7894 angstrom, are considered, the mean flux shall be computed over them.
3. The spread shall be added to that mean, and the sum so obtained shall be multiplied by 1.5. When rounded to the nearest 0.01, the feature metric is 1.17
